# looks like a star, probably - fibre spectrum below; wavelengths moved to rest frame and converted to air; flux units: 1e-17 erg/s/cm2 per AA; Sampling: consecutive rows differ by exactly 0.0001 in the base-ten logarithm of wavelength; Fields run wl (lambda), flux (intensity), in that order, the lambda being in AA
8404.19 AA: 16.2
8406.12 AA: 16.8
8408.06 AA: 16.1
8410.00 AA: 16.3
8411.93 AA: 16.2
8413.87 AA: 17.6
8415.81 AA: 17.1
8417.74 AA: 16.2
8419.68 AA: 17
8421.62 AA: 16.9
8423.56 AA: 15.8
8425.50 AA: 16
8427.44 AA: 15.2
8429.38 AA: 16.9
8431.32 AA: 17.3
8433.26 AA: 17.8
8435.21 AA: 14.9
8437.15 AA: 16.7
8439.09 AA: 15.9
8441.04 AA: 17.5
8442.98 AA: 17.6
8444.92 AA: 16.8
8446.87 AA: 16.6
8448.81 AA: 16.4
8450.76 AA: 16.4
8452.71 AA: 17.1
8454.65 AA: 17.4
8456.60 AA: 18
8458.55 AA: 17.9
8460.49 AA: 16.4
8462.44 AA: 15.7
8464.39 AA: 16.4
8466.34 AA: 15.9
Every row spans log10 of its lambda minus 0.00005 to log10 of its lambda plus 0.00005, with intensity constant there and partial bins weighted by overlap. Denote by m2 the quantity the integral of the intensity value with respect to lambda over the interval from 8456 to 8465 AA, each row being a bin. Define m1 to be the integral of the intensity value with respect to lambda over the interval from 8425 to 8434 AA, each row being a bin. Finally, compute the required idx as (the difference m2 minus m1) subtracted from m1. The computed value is 148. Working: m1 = 150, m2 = 152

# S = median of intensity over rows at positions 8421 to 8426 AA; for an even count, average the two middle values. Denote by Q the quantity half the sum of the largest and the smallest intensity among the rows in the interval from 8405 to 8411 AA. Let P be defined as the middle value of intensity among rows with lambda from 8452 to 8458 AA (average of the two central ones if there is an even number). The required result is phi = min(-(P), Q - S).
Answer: -17.4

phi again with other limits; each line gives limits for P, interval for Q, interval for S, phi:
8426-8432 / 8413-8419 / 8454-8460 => -16.9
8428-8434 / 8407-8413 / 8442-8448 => -17.3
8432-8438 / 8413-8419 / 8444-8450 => -16.7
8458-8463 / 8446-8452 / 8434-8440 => -16.4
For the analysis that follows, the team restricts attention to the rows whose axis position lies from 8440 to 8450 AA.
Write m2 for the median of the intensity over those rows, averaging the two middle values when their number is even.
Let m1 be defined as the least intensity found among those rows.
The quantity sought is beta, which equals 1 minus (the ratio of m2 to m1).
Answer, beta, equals -0.024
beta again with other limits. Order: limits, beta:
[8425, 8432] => -0.082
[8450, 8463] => -0.089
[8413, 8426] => -0.070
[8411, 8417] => -0.056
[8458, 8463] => -0.045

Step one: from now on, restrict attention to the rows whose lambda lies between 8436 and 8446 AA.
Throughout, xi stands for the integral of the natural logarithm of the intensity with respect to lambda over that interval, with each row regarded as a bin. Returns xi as 28.2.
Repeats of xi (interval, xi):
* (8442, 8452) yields 28.2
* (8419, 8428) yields 25.1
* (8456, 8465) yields 25.4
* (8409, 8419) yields 28.2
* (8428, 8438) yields 28.1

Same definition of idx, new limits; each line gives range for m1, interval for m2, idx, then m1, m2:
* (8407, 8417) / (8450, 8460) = 160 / 167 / 173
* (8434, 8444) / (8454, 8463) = 177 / 165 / 154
